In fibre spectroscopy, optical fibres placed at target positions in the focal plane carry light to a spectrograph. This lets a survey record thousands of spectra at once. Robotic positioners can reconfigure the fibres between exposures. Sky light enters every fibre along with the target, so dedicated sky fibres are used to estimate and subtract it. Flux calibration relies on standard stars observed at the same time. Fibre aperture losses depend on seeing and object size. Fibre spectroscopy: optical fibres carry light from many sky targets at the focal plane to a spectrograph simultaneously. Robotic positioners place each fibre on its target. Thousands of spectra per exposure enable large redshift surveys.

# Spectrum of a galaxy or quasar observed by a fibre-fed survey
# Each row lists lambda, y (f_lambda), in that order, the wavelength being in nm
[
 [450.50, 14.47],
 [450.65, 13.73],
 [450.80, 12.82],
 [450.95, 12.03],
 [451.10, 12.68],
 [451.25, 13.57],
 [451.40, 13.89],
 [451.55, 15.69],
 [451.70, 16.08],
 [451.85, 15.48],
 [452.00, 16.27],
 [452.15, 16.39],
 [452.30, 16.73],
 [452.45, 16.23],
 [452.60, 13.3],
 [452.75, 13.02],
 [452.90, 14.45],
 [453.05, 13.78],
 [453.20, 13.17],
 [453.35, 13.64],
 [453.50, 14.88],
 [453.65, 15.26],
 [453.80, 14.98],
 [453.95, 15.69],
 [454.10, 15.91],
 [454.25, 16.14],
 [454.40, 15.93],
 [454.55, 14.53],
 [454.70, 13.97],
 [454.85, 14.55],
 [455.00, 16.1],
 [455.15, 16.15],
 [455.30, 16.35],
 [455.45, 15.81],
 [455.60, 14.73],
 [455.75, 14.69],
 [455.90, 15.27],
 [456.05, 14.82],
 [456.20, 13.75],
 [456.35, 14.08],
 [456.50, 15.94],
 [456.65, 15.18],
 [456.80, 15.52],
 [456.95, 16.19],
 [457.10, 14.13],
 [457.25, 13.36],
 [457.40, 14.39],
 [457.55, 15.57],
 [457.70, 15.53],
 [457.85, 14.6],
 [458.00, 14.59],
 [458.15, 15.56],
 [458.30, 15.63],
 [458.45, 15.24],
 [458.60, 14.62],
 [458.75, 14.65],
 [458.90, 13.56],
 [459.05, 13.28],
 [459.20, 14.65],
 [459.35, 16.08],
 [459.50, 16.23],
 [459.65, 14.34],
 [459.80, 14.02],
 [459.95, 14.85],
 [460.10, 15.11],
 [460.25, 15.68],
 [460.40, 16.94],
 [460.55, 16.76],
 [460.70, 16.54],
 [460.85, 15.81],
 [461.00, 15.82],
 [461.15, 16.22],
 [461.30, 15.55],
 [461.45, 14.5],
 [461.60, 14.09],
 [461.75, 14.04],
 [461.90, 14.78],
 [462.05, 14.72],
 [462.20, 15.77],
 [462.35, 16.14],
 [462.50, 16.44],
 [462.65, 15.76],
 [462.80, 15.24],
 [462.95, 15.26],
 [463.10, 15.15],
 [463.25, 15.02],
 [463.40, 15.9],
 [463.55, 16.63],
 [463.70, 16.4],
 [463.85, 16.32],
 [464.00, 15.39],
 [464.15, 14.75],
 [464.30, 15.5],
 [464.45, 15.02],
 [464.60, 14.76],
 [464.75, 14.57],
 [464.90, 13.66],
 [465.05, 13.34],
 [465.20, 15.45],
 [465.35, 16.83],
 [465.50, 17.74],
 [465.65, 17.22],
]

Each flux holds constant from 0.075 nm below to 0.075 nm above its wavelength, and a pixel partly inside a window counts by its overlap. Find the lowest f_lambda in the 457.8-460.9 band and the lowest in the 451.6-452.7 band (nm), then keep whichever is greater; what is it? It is 13.3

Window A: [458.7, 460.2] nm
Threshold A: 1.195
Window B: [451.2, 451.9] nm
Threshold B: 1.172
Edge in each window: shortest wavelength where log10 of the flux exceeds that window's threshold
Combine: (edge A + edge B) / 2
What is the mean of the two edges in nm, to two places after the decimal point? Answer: 455.45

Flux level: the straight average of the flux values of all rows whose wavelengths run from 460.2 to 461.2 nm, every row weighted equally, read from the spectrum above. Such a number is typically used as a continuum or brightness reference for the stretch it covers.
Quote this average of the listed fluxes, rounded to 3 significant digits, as 16.3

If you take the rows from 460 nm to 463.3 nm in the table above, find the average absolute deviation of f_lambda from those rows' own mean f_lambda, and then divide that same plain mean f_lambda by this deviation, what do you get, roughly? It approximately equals 23.6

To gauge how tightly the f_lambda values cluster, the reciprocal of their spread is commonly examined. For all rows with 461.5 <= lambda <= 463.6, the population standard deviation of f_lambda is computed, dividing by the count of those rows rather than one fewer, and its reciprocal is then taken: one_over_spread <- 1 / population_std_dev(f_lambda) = 1.30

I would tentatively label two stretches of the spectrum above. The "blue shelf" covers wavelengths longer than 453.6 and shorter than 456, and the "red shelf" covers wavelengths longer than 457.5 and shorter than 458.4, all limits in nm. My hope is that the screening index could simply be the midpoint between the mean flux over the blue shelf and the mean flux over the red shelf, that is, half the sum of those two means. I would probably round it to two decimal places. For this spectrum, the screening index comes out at 15.31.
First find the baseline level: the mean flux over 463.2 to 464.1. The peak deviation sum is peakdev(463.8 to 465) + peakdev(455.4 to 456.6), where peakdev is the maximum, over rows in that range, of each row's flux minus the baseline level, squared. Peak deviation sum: 10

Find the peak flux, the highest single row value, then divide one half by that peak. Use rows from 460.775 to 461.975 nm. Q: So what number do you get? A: 0.0308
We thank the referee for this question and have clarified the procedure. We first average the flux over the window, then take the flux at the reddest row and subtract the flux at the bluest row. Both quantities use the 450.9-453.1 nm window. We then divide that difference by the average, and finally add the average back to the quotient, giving 14.8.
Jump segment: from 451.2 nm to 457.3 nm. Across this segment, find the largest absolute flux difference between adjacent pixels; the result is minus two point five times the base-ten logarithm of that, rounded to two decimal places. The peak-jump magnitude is -1.17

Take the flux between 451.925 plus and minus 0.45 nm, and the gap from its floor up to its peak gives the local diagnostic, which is 1.250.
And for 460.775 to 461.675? 2.130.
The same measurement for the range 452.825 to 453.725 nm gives 2.090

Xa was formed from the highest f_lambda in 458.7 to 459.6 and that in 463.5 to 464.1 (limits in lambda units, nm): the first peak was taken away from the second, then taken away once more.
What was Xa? -15.8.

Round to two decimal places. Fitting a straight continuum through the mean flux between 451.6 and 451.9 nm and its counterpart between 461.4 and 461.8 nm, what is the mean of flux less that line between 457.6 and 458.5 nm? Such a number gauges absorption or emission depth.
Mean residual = 0.42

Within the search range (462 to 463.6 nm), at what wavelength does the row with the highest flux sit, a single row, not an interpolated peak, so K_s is 463.55 nm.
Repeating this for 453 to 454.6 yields 454.25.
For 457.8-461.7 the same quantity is 460.40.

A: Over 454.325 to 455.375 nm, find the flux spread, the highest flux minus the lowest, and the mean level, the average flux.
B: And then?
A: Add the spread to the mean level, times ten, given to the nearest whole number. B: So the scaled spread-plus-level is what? 177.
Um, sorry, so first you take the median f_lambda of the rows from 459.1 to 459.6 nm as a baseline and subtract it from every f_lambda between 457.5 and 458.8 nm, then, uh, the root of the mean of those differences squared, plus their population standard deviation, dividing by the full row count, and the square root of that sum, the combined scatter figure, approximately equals 1.24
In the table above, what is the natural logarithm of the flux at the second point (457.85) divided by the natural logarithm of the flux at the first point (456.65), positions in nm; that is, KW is 0.99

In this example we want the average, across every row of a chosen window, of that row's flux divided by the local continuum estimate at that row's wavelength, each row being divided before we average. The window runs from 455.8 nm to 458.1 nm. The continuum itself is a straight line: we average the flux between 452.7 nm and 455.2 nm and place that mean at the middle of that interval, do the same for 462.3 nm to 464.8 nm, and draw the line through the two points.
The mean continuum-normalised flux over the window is 0.987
